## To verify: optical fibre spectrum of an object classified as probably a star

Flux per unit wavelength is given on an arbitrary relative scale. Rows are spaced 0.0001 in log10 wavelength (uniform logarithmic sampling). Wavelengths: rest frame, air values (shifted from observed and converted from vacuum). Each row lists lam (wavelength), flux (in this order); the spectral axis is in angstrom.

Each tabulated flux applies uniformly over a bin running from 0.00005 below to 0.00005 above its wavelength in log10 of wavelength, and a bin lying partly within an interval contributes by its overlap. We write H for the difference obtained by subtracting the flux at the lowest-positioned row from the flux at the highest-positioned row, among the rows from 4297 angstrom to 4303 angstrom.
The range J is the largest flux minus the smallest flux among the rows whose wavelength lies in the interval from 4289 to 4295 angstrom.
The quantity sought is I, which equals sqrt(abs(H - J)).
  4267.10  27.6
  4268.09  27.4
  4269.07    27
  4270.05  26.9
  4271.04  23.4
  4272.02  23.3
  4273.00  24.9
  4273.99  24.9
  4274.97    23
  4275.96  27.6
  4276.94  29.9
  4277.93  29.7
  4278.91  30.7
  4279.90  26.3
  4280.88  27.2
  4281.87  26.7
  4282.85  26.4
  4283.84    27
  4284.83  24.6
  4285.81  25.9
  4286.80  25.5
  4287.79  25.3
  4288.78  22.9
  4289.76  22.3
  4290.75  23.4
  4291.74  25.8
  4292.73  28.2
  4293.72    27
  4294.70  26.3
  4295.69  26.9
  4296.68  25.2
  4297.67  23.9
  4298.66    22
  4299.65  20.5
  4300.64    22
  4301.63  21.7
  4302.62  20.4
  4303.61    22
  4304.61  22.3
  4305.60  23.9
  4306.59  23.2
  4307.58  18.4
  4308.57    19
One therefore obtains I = 3.1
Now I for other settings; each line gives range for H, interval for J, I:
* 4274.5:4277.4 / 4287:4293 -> 1.0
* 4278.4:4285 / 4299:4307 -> 3.1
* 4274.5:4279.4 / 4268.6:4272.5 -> 2.0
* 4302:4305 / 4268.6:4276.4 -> 1.6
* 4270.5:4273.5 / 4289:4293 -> 2.1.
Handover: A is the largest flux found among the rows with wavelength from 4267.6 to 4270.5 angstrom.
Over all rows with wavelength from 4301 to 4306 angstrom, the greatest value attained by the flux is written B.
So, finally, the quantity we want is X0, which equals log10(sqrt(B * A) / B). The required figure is 0.030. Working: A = 27.4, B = 23.9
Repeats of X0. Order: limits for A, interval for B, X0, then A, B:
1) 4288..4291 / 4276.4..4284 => -0.059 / 23.4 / 30.7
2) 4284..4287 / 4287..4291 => 0.005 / 25.9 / 25.3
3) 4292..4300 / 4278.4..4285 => -0.018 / 28.2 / 30.7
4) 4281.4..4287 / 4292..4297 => -0.009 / 27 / 28.2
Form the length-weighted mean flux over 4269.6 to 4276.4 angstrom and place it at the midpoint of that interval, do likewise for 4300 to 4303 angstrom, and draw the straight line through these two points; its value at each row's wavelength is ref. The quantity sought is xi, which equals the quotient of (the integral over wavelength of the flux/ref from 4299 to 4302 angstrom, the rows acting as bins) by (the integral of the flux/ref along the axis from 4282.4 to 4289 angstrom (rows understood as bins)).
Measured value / 0.4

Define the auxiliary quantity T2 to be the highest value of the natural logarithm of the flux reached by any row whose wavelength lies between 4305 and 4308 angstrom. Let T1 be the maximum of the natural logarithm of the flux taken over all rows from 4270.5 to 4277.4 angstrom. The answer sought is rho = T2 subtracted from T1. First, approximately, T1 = 3.40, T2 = 3.17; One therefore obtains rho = 0.22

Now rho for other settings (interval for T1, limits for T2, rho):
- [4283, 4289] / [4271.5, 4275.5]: 0.08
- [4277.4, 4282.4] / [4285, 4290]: 0.17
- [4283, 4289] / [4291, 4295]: -0.04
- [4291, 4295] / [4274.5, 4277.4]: -0.06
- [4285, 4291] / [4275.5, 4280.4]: -0.17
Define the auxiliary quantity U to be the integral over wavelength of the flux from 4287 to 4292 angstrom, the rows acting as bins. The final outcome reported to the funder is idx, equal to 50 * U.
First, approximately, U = 120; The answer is 5984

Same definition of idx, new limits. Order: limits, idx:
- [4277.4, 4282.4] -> 7033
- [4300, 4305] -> 5401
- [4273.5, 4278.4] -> 6615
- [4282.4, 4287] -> 5952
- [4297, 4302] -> 5534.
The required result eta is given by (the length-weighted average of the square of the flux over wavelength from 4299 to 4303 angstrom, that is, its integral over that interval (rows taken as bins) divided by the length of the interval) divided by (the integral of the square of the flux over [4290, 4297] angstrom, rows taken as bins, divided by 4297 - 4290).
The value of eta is 0.7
